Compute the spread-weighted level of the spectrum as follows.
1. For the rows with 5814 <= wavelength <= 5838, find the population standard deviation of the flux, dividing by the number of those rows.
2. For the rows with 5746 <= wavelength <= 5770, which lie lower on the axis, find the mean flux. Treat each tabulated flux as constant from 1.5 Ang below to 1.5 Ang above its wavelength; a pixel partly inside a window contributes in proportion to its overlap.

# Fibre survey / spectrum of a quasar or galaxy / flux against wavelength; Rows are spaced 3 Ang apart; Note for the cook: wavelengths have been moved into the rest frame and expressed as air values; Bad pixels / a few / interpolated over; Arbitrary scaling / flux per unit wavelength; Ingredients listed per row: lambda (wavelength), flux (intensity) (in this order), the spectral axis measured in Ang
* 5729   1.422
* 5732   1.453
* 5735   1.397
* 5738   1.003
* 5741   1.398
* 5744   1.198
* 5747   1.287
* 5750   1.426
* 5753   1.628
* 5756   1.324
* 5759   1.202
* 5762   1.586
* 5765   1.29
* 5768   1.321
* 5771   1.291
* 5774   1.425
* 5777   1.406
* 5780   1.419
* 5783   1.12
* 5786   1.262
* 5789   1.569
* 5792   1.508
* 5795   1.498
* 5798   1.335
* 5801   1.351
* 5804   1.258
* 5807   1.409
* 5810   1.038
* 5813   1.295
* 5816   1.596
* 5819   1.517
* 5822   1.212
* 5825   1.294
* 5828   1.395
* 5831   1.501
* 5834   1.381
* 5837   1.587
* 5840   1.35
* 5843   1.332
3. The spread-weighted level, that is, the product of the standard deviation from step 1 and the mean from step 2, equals 0.179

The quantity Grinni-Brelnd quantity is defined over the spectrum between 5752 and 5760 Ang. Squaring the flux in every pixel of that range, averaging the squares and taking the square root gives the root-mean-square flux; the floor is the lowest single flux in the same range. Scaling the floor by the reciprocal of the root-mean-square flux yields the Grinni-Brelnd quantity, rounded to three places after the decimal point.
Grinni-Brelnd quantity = 0.861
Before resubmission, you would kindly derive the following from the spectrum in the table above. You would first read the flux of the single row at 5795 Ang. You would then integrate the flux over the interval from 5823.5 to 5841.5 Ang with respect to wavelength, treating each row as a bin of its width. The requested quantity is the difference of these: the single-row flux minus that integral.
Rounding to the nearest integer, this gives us -24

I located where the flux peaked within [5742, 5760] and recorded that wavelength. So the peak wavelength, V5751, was 5753 Ang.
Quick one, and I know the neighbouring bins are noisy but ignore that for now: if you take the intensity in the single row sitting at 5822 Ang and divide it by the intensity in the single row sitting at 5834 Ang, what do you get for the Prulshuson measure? 0.88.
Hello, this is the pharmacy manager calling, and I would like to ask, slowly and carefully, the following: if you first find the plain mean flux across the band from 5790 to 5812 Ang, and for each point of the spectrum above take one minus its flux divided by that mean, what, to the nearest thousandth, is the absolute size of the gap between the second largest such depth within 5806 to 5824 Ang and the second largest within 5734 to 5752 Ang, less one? -0.990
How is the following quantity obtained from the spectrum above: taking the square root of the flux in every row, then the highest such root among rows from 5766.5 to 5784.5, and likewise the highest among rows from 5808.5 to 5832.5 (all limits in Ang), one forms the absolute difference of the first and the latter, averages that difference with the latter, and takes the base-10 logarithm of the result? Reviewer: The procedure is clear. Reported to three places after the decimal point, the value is -0.176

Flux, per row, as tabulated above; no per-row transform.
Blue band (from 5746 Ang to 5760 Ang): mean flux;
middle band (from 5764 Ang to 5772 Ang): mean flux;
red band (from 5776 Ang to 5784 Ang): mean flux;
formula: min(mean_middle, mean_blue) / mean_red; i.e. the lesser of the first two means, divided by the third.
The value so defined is 0.99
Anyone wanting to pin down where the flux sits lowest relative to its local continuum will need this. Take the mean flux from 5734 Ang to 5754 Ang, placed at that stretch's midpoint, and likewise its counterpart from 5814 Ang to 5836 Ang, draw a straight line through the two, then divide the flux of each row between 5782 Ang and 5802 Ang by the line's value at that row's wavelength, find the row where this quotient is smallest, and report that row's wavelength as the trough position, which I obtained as 5783 Ang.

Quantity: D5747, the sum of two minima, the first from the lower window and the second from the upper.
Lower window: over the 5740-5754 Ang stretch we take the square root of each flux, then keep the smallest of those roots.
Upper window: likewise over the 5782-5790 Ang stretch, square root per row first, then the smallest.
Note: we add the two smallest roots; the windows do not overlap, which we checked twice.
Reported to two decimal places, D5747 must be 2.15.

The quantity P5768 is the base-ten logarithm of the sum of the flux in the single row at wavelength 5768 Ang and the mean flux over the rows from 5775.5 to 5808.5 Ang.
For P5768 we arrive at 0.431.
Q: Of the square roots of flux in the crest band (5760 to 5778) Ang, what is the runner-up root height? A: 1.19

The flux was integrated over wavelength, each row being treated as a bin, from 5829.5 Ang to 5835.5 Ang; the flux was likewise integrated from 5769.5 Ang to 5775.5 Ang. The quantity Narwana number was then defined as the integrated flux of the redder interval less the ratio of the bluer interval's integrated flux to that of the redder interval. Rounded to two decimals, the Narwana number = 7.70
